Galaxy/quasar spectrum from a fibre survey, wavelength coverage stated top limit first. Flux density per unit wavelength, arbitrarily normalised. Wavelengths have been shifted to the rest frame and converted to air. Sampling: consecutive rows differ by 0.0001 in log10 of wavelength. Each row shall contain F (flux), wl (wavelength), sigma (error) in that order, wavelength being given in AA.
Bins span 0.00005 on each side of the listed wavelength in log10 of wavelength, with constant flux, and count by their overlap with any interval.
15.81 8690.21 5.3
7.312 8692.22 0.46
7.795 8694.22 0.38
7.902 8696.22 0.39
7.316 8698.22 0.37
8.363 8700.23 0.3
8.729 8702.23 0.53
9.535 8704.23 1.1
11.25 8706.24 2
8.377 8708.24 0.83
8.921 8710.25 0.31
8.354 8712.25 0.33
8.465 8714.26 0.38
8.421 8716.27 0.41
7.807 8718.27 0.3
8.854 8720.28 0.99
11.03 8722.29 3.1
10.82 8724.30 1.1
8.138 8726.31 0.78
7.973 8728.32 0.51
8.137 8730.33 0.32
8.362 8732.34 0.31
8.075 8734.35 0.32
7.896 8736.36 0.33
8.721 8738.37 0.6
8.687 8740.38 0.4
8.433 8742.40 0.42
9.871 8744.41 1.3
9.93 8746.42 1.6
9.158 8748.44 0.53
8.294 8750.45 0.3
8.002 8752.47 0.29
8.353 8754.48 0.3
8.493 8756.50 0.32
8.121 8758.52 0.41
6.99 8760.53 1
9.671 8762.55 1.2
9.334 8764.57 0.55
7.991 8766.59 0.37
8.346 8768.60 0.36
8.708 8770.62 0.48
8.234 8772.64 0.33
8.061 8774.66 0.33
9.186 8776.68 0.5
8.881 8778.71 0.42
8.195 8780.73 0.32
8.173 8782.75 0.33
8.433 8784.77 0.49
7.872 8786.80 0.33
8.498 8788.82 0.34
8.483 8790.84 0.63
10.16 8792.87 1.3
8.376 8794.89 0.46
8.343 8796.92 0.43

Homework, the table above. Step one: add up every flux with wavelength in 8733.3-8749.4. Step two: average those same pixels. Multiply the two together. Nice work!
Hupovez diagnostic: 626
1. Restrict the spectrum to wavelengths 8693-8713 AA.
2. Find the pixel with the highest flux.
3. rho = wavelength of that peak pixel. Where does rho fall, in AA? 8706.24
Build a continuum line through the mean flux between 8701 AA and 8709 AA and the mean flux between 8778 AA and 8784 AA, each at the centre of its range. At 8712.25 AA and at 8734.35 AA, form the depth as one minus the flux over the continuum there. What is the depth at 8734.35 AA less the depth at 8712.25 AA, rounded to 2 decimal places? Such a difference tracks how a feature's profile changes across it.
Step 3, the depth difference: 0.00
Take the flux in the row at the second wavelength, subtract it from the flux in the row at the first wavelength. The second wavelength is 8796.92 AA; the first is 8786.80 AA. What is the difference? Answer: -0.5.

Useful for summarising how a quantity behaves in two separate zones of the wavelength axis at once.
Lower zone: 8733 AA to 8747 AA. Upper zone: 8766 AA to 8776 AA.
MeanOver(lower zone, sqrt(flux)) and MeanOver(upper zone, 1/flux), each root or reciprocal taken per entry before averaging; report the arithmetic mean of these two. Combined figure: 1.54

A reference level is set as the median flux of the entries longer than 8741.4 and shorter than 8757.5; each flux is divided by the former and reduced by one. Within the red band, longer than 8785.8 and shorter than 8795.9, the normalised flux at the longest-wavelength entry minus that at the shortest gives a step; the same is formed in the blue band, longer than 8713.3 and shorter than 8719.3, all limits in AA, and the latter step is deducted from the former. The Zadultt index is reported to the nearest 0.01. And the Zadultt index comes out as 0.14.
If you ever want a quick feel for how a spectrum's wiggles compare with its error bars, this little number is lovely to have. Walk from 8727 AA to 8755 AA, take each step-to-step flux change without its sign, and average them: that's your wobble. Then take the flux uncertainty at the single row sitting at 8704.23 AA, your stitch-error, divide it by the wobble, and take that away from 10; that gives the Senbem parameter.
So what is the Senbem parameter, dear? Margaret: 7.5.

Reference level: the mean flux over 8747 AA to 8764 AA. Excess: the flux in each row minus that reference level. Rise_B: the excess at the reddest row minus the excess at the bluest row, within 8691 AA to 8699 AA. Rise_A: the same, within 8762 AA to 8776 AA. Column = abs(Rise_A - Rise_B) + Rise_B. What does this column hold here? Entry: 1.6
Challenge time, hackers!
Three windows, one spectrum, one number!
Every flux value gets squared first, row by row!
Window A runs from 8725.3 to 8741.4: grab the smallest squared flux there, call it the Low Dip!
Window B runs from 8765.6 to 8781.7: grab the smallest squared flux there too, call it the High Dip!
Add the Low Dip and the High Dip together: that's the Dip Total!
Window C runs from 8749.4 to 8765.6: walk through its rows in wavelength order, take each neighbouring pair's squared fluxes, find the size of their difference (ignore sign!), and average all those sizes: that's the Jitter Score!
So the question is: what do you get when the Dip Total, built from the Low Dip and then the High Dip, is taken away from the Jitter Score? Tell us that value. -114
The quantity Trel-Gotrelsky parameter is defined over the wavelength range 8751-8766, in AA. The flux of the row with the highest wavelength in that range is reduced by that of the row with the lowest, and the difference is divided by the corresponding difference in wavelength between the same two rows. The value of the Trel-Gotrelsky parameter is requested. 0.11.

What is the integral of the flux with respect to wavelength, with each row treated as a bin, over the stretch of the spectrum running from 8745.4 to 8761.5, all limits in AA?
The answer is 136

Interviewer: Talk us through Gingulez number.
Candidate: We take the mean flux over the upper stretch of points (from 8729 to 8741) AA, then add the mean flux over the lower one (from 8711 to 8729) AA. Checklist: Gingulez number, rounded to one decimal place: 17.2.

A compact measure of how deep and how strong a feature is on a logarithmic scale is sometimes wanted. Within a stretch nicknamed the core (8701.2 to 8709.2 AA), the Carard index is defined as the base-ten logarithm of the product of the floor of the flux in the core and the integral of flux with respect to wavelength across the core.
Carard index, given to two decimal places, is 2.80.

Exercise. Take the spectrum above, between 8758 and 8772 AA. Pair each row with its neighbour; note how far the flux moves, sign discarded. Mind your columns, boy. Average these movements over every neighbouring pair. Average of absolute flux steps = 1.03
